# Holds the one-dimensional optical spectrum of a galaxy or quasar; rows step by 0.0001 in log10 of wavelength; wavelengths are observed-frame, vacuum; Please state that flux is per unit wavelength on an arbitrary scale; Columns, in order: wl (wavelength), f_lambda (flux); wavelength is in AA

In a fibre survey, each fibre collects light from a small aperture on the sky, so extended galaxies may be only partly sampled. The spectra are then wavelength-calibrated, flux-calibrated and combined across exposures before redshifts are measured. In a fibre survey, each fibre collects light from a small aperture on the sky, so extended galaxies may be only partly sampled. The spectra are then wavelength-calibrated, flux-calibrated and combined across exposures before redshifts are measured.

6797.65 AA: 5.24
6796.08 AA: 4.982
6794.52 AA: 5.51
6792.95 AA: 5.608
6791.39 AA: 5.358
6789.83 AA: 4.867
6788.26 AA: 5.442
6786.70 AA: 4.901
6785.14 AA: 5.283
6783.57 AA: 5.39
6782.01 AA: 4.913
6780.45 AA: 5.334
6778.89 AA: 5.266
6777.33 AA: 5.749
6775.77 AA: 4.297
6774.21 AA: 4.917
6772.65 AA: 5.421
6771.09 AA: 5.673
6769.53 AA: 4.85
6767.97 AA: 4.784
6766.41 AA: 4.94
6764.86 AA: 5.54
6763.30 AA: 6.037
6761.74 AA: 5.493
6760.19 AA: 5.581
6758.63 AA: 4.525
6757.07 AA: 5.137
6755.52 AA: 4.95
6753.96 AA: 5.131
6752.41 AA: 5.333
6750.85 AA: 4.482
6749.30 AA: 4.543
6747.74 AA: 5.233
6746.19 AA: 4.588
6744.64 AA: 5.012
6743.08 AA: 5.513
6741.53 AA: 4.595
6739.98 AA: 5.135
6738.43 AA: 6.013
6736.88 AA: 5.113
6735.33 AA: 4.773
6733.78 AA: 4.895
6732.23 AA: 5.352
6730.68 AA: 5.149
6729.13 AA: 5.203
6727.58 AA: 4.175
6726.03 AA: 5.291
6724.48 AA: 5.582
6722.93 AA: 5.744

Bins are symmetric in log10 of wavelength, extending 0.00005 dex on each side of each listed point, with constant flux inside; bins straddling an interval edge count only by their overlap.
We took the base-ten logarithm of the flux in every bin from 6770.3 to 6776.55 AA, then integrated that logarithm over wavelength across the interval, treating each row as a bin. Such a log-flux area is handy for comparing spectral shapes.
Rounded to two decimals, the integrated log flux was 4.39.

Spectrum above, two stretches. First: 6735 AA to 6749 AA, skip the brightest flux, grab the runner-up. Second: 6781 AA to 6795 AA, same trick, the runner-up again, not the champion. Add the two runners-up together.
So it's 11.0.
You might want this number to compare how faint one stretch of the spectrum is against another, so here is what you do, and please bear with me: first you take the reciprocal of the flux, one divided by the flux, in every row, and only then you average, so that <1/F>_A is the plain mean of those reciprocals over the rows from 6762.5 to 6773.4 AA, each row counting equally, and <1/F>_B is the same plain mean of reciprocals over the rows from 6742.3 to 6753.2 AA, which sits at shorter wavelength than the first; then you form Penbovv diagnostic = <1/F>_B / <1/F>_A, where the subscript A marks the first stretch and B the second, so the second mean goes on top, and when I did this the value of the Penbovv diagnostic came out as 1.07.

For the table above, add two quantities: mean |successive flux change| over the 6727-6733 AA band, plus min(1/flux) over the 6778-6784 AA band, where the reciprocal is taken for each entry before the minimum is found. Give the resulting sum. 0.61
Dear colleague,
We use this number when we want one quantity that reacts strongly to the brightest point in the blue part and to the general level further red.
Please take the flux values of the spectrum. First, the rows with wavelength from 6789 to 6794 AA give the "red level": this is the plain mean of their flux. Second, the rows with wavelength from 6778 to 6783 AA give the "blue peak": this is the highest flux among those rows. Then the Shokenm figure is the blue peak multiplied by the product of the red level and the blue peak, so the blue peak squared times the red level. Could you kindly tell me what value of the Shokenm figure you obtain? 150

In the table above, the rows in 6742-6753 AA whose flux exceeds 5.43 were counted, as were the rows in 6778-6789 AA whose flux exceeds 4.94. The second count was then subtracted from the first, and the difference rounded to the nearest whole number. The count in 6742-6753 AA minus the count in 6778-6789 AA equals -4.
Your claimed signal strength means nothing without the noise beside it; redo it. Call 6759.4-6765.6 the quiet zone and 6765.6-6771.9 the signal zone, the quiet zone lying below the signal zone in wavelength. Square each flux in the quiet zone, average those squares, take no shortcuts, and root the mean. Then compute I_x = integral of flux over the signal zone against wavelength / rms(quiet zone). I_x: 5.6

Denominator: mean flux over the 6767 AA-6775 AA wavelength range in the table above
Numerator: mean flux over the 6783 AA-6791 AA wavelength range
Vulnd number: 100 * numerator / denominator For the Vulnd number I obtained 101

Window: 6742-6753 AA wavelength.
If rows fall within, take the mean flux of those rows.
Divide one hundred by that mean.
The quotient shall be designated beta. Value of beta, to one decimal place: 20.2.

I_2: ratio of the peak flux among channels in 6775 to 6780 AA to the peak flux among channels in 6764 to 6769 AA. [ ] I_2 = 1.04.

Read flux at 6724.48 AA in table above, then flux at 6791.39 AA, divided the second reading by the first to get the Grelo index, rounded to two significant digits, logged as 0.96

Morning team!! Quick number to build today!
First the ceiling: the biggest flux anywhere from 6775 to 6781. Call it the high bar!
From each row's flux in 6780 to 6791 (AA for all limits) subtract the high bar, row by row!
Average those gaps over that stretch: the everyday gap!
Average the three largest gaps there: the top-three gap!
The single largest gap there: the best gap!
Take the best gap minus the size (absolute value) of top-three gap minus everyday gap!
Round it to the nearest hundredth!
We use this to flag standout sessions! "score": -0.53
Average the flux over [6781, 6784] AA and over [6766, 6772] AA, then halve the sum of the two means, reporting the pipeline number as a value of 5.11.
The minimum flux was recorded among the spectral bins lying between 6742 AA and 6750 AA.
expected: 4.543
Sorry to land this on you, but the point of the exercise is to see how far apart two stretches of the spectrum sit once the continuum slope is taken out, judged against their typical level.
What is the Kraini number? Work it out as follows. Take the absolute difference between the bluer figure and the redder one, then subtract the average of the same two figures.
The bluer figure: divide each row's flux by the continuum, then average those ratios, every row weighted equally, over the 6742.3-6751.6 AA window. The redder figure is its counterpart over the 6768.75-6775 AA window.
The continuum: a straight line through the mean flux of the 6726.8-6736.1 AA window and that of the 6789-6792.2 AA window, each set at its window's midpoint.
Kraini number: -0.96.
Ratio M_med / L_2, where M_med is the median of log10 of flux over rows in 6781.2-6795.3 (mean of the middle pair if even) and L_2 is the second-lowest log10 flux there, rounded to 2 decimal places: 1.06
